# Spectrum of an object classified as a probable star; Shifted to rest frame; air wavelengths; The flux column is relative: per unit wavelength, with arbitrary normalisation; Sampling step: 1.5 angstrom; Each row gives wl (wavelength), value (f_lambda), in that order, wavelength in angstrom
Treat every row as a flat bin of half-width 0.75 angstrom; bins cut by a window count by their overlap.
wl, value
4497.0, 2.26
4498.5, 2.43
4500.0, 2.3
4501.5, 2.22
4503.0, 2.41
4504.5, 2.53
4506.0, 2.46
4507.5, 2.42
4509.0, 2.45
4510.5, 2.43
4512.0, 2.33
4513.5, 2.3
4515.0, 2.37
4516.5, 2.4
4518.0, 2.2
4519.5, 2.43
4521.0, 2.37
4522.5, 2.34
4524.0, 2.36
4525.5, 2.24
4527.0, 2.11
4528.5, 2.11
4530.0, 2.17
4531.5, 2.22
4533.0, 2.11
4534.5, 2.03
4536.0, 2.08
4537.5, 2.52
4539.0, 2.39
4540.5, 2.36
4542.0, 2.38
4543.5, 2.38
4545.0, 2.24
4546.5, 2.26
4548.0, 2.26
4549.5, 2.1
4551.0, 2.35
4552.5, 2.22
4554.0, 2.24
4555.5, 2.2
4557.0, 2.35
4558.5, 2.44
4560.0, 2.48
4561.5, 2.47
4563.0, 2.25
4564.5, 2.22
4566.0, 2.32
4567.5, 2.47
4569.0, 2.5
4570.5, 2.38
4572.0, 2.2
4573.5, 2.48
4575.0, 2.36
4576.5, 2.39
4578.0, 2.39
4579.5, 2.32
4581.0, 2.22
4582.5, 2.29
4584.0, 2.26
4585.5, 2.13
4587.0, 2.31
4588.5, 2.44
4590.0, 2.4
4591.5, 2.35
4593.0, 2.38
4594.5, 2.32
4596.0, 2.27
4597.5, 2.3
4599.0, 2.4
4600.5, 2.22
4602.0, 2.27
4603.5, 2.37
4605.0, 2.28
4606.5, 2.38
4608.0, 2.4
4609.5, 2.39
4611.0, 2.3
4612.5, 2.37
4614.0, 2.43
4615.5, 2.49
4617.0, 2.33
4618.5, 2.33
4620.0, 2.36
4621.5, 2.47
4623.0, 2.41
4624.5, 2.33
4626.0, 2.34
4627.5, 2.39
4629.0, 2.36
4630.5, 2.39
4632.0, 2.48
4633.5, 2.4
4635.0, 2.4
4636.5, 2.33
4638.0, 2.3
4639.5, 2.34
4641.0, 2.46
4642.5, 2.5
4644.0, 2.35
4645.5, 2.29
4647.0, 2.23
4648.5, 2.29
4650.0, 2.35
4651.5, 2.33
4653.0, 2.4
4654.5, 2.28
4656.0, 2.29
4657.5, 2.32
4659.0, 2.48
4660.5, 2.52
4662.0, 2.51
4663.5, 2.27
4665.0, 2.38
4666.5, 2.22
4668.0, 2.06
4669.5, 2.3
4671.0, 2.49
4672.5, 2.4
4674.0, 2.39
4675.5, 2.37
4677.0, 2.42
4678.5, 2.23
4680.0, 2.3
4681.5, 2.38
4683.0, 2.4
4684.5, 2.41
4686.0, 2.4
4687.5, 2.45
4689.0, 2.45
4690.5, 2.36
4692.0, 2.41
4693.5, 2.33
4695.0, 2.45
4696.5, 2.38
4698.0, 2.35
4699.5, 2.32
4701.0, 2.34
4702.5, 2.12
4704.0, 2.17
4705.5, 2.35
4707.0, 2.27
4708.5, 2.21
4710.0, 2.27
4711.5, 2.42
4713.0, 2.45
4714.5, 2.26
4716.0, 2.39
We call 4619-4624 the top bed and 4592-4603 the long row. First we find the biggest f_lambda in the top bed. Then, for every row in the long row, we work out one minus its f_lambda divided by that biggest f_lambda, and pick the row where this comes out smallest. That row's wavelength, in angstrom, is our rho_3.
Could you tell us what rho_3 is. 4599.0 angstrom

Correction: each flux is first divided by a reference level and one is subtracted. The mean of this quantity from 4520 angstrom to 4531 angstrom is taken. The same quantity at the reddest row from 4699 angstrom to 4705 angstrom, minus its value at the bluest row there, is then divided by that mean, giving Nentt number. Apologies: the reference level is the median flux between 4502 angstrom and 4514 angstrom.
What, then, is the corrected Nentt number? 0.8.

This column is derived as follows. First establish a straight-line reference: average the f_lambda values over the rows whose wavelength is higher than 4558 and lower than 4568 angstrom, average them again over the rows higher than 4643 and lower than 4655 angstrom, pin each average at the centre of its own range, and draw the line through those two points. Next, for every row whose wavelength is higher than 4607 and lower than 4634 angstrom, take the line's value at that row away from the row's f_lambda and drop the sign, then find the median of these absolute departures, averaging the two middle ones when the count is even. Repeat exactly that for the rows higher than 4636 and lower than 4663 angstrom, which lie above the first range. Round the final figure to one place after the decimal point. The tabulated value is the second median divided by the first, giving 0.6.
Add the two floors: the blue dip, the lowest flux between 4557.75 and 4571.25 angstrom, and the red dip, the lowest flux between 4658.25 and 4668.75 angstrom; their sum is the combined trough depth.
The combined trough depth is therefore 4.28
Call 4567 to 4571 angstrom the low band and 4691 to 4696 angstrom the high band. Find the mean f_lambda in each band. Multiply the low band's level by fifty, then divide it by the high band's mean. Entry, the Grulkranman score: 51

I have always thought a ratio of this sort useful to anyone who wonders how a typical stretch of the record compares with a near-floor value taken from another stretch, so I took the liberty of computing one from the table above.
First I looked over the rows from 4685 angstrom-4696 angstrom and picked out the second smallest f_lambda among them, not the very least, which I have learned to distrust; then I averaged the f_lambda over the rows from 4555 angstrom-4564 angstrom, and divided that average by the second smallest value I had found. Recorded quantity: 1.002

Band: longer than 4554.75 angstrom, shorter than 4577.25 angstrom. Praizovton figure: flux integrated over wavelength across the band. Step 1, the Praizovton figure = 53.3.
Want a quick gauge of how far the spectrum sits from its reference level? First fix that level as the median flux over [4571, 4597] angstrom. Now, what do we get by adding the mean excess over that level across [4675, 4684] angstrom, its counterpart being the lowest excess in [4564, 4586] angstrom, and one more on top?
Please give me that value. 0.84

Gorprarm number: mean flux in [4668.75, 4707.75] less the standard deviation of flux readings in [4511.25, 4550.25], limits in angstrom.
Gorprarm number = 2.23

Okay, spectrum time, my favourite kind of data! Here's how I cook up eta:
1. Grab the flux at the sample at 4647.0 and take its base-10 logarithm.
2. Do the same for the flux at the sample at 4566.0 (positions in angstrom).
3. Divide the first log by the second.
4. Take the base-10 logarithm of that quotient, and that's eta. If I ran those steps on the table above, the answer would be -0.02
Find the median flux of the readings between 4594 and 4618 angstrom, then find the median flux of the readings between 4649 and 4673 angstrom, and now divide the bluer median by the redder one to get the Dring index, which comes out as 1.004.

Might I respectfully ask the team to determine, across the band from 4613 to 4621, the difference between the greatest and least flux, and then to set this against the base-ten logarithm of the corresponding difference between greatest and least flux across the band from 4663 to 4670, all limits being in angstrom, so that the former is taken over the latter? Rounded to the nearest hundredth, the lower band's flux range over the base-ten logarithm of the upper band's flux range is -0.32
